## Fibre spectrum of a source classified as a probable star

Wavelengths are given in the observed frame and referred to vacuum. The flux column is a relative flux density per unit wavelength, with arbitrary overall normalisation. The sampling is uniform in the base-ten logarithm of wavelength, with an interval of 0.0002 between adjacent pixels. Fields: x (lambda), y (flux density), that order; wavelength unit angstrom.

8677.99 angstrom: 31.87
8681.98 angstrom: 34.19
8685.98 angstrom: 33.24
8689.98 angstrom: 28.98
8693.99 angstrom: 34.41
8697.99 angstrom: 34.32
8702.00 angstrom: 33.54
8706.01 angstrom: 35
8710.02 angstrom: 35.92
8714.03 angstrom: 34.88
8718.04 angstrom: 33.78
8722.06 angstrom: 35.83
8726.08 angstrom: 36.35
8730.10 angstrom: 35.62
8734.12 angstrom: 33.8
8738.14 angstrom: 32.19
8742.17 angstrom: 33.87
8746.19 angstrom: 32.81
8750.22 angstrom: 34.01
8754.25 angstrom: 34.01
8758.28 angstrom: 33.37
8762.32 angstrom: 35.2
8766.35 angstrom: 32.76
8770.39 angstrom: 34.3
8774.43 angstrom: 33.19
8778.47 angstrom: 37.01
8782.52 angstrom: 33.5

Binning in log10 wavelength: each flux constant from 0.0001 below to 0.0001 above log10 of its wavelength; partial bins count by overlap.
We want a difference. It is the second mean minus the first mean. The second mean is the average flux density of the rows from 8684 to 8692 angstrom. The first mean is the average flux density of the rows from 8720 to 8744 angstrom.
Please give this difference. -3.5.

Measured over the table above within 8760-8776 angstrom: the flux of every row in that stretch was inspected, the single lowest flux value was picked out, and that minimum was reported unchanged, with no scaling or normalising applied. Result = 32.76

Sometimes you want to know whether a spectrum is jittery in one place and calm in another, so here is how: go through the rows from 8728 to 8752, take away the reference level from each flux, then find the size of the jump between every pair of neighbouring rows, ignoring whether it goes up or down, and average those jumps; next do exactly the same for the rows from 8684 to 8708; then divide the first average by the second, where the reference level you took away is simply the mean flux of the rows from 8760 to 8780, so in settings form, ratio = 0.61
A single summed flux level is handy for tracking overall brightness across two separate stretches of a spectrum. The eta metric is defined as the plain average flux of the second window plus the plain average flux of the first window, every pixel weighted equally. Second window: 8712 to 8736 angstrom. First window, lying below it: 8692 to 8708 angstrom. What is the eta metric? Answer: 69.4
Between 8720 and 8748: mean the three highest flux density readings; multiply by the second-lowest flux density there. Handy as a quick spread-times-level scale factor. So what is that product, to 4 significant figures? 1179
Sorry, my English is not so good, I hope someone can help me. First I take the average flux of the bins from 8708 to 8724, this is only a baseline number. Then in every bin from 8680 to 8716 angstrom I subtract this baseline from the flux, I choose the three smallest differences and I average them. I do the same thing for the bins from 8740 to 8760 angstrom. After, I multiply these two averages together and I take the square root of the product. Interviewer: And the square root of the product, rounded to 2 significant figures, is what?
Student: 2.4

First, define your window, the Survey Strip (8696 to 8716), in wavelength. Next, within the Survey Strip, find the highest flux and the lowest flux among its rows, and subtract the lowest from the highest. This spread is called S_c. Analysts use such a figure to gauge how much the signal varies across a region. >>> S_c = 2.4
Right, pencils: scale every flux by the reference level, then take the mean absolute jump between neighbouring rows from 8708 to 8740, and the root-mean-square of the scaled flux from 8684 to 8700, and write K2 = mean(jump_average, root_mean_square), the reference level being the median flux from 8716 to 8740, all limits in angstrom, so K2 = 0.49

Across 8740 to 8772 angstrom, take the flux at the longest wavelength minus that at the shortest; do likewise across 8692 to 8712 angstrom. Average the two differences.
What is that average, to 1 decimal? 1.0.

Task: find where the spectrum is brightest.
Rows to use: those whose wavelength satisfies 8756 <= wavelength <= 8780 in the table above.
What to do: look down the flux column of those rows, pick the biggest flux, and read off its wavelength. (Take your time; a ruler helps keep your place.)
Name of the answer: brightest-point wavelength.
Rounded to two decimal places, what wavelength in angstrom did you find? 8778.47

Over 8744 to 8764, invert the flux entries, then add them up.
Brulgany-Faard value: 0.15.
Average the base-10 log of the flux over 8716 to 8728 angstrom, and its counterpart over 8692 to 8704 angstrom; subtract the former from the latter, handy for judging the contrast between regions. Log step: -0.015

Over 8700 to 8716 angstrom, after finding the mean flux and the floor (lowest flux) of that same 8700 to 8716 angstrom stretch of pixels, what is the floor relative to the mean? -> 0.963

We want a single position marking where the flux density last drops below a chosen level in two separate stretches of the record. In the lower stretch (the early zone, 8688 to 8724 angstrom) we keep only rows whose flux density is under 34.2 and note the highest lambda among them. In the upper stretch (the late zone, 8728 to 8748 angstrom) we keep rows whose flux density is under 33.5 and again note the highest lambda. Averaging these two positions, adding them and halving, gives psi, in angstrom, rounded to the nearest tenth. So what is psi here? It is 8732.1 angstrom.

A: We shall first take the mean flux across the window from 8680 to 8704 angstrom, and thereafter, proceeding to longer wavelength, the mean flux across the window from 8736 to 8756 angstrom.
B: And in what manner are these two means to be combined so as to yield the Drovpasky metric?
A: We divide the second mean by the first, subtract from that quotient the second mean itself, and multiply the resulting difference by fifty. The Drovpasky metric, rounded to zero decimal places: -1619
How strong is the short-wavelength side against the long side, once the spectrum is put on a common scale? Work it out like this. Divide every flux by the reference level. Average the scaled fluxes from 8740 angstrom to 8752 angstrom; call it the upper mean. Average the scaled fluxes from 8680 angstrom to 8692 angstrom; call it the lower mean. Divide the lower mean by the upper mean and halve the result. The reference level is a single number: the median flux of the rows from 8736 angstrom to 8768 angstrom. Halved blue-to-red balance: 0.479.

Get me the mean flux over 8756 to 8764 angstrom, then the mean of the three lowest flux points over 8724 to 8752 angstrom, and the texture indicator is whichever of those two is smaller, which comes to 32.9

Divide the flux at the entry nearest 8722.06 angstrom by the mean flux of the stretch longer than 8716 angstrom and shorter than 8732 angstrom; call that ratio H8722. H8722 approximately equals 1.01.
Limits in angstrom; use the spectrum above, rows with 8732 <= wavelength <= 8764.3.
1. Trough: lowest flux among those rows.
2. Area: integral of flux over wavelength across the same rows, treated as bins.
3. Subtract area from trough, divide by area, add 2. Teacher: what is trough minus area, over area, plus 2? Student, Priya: 1.03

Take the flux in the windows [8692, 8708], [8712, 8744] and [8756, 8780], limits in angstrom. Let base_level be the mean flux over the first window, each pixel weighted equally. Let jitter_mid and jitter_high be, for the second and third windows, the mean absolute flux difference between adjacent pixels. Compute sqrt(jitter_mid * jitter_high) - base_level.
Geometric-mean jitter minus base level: -32.6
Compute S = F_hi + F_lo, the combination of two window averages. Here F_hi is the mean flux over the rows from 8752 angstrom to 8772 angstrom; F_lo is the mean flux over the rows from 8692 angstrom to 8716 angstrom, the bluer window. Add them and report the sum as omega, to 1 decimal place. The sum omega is 68.6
